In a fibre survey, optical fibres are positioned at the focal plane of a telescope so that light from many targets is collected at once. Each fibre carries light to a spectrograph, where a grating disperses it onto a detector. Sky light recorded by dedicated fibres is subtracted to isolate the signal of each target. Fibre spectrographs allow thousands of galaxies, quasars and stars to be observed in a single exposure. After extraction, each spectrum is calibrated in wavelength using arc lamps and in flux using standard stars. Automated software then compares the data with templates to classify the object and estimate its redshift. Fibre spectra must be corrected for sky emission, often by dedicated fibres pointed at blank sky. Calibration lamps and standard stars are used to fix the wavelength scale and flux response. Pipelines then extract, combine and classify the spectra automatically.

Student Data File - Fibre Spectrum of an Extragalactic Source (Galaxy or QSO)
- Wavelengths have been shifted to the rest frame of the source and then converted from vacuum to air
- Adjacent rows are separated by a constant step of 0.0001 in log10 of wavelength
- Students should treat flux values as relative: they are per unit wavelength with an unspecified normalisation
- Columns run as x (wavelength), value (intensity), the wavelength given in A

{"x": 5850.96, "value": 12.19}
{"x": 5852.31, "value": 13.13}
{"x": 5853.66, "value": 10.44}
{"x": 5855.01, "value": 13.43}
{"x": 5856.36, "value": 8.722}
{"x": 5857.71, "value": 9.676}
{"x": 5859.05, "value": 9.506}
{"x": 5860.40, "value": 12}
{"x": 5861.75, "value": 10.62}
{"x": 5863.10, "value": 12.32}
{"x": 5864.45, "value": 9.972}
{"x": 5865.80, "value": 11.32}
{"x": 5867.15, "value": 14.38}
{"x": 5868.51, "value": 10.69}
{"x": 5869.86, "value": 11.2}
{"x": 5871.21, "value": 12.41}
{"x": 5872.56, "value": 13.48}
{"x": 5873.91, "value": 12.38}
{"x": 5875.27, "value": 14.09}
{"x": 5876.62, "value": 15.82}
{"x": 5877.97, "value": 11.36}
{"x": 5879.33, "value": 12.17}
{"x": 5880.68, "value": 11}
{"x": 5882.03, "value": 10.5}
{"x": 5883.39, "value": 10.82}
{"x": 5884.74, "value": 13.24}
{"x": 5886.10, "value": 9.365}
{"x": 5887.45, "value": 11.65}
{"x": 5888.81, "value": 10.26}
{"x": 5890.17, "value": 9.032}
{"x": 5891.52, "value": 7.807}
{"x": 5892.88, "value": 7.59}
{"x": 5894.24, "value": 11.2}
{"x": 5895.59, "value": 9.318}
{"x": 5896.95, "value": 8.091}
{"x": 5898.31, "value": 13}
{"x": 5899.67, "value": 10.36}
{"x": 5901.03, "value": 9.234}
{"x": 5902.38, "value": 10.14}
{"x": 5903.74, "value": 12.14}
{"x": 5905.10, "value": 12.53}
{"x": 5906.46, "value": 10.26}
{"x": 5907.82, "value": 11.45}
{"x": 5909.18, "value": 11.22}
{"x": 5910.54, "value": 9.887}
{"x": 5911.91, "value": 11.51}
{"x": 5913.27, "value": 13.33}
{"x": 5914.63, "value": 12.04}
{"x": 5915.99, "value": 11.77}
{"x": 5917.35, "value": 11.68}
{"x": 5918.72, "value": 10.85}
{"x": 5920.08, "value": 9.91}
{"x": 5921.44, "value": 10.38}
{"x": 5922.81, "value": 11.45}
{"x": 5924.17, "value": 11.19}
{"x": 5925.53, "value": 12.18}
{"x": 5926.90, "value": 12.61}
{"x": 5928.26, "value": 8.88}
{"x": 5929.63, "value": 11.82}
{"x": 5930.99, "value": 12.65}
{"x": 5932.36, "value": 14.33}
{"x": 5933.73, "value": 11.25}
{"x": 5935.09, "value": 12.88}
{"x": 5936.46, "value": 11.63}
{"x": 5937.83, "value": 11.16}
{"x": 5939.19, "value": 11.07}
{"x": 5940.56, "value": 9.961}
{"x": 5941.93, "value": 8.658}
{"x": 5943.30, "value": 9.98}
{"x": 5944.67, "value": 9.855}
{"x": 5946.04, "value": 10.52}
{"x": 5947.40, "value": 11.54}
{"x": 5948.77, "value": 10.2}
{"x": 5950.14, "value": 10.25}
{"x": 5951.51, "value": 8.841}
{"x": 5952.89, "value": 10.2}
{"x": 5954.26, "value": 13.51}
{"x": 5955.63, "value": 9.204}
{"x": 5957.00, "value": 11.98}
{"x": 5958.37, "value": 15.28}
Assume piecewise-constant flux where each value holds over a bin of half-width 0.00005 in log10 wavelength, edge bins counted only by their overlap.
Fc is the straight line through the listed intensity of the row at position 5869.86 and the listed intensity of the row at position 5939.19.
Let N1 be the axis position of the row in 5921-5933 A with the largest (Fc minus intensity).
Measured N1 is 5928.26 A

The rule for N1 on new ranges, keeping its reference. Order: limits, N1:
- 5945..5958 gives 5951.51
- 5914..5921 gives 5920.08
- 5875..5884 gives 5882.03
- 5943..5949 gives 5944.67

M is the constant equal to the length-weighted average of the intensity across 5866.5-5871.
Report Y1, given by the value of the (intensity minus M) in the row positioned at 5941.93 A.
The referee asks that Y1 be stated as -3.4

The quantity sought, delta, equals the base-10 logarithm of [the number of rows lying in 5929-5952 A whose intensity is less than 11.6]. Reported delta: 1.08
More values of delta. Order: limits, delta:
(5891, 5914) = 1.11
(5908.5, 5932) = 0.95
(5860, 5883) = 0.90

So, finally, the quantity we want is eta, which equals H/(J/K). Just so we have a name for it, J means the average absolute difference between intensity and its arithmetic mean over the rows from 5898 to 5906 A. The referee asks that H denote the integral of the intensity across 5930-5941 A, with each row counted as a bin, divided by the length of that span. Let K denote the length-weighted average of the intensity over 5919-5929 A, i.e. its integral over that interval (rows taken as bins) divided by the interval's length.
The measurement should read 99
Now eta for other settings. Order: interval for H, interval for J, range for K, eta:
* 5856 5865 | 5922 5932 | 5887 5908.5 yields 121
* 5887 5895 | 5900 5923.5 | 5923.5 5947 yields 121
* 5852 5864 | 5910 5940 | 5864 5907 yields 139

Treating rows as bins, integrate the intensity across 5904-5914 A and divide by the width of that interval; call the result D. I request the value 11.5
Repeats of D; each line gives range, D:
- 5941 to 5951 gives 10.1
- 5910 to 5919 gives 11.6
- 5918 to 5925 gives 10.8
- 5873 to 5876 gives 13.3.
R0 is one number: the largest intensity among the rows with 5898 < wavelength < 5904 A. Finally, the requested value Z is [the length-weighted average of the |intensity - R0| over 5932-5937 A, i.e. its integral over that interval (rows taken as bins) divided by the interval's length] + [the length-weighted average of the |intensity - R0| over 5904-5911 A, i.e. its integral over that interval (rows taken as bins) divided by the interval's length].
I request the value 3.0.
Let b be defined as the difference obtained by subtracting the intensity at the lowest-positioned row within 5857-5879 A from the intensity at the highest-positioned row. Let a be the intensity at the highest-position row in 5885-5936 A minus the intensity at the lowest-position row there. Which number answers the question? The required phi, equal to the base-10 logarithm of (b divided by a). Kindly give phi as -0.3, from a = 3.5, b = 1.7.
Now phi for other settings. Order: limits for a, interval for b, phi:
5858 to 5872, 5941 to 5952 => -1.2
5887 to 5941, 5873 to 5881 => -0.1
